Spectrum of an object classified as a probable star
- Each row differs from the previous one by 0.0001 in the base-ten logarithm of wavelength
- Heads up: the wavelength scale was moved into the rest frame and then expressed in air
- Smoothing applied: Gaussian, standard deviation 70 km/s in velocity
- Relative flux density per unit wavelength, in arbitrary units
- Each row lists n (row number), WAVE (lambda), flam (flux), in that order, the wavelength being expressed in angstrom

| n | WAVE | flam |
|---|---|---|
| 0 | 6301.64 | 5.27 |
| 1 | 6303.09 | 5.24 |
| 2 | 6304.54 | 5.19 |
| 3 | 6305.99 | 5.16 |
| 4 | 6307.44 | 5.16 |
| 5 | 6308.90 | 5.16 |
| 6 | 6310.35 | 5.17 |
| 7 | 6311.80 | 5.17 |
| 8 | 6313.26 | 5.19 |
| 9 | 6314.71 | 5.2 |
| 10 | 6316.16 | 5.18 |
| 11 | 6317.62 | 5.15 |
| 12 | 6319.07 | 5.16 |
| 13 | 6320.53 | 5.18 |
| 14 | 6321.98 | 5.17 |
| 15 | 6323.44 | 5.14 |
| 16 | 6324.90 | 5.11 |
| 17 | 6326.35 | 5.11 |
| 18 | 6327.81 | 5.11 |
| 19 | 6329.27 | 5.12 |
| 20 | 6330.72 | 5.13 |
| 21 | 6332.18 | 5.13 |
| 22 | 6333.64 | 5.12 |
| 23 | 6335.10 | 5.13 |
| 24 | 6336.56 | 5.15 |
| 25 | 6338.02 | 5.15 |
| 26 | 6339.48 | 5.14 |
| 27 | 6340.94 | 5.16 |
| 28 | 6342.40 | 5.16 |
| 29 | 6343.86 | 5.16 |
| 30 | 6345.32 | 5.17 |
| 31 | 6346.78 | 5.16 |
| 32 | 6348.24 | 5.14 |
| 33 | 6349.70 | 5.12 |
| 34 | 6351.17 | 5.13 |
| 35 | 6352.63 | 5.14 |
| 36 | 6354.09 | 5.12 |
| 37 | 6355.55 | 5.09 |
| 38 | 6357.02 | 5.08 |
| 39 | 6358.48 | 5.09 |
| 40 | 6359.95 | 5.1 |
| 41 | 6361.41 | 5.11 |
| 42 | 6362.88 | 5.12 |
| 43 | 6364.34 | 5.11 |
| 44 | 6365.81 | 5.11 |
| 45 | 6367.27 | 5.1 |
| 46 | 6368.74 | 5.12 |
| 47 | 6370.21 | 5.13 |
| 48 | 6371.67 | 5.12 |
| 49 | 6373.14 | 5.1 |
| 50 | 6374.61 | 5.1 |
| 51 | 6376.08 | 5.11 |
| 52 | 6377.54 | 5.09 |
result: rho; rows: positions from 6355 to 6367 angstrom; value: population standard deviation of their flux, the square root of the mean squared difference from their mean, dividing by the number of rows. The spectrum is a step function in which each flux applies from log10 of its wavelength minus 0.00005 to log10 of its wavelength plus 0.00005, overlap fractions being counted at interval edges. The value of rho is 0.013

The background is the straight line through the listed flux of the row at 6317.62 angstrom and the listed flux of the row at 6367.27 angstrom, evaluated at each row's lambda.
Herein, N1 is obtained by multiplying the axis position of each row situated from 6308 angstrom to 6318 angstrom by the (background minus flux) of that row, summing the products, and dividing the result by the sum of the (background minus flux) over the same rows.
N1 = 6313.9 angstrom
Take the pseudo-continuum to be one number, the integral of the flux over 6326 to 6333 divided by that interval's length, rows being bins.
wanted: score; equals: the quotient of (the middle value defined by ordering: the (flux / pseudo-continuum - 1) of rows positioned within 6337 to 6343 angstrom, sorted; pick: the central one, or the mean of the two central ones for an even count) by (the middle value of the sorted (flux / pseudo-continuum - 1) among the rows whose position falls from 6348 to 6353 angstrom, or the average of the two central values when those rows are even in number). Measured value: 2.2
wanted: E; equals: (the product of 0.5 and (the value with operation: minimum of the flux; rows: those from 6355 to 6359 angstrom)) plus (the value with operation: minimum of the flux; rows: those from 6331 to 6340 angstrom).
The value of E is 7.66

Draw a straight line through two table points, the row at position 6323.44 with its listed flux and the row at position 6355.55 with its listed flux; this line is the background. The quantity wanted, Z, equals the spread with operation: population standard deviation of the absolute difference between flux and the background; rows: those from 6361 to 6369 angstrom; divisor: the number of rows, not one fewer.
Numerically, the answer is 0.008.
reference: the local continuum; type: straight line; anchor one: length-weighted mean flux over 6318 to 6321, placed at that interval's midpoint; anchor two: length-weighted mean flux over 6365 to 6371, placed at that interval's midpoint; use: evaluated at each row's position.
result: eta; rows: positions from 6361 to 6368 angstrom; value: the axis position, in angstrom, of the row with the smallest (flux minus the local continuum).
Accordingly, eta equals 6367.27 angstrom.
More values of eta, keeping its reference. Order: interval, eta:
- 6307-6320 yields 6307.44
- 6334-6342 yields 6335.10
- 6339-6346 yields 6339.48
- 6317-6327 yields 6324.90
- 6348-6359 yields 6357.02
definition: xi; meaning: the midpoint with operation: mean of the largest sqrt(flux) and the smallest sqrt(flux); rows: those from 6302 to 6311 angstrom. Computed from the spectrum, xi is 2.28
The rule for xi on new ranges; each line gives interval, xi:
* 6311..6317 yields 2.28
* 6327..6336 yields 2.26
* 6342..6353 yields 2.27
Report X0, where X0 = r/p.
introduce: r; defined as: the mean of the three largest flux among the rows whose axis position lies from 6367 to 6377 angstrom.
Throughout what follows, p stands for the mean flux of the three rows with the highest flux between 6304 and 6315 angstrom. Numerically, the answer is 0.99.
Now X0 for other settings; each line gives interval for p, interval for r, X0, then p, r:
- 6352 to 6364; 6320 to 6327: 1.01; 5.13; 5.16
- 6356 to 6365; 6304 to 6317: 1.02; 5.11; 5.19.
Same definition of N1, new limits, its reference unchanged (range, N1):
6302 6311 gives 6304.2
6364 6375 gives 6370.0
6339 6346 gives 6343.1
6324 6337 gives 6326.7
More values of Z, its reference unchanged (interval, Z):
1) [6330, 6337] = 0.011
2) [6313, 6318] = 0.017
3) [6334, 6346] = 0.017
